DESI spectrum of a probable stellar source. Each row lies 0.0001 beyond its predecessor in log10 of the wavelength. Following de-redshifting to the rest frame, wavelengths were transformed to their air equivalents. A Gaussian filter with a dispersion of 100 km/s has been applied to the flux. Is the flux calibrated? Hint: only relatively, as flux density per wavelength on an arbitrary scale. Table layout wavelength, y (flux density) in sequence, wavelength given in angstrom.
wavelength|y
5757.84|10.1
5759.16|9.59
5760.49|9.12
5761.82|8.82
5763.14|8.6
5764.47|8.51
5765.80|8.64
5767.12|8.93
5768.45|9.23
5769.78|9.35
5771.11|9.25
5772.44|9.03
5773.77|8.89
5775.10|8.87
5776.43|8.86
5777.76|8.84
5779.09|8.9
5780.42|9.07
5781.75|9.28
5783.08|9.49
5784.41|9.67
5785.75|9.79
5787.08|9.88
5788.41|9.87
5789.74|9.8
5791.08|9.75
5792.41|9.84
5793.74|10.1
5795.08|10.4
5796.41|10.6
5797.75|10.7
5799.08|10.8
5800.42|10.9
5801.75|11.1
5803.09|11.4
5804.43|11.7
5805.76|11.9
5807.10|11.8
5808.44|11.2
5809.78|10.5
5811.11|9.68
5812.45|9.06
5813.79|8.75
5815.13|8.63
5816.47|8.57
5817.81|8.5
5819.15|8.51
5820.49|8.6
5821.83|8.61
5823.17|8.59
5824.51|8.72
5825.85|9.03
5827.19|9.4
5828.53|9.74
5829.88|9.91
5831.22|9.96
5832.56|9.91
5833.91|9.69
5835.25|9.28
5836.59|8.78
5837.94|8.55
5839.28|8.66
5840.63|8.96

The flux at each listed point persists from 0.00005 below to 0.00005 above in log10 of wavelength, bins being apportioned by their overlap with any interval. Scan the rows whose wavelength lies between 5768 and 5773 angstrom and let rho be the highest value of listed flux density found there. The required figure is 9.35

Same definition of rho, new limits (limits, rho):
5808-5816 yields 11.2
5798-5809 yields 11.9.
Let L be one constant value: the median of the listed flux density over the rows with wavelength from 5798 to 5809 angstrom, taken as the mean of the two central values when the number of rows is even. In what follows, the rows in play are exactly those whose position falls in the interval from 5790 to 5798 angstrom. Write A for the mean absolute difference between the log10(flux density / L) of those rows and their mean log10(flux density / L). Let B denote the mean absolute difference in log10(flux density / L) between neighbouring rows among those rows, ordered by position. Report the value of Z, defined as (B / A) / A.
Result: 40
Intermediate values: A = 0.014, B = 0.0081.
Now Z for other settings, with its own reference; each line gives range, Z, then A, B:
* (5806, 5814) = 14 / 0.043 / 0.0260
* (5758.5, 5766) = 50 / 0.015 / 0.0117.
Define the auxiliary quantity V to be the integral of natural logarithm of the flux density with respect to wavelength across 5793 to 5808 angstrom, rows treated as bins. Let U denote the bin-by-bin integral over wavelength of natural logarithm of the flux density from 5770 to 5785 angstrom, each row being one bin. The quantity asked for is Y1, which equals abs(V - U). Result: 2.8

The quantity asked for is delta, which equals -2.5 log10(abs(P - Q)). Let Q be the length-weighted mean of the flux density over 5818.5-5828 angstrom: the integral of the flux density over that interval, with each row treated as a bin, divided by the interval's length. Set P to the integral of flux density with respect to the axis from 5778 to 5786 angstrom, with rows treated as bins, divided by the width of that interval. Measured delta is 0.7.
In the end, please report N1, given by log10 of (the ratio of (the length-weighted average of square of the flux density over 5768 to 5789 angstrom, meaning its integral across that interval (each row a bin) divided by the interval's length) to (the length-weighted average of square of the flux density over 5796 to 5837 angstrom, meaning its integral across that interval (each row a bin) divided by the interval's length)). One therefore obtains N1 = -0.06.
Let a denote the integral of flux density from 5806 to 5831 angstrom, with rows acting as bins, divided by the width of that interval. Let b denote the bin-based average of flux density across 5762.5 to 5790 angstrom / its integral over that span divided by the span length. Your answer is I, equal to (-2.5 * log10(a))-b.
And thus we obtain -11.6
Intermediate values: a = 9.4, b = 9.2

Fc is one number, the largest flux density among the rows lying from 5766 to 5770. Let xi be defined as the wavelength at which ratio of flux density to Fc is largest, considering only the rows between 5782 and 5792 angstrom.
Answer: 5787.08 angstrom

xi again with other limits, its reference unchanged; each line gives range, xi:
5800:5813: 5805.76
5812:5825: 5812.45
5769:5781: 5769.78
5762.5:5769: 5768.45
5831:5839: 5831.22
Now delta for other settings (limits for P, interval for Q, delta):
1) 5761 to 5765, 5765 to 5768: 2.1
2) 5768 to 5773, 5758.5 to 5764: 1.8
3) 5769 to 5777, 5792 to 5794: 0.1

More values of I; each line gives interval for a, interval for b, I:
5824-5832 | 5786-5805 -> -12.9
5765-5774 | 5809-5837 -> -11.6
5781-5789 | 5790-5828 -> -12.4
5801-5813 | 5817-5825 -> -11.2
